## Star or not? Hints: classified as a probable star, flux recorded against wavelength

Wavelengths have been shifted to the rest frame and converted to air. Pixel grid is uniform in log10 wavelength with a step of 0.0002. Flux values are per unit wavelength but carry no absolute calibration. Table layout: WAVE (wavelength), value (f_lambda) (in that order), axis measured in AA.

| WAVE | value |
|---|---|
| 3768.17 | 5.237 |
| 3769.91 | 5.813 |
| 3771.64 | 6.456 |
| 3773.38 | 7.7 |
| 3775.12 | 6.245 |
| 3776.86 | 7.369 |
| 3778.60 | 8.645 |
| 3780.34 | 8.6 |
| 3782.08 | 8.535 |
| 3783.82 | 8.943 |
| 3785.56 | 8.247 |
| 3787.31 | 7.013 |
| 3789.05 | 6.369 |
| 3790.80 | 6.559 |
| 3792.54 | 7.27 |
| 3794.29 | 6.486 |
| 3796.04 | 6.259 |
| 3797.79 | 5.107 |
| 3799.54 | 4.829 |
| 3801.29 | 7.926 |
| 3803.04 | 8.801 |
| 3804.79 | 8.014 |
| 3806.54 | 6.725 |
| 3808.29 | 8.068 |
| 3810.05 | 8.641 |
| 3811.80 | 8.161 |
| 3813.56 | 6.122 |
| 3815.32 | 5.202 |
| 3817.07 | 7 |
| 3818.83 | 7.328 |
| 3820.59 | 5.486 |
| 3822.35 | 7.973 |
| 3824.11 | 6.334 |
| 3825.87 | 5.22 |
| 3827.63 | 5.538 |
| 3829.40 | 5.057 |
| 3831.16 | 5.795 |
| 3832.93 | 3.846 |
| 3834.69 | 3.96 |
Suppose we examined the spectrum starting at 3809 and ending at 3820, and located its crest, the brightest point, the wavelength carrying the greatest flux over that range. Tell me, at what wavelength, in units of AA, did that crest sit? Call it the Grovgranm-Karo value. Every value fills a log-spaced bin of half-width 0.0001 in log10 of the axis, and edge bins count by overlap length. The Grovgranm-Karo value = 3810.05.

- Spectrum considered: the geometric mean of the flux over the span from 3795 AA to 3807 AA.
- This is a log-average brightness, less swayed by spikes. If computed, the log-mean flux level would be 6.7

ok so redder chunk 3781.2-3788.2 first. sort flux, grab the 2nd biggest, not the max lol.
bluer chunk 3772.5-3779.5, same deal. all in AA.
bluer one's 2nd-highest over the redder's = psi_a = 0.90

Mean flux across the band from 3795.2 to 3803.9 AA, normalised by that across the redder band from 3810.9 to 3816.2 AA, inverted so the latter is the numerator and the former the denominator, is 1.0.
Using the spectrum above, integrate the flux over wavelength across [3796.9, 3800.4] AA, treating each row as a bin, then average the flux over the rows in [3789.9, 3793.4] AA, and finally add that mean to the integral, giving 24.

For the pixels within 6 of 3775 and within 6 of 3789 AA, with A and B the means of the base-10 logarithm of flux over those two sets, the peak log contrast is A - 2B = -0.86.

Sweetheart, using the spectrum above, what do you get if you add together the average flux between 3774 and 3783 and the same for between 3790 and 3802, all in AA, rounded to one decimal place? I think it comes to 14.2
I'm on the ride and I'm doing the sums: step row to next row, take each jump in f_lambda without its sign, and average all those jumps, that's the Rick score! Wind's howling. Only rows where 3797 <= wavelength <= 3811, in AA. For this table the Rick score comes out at 1.2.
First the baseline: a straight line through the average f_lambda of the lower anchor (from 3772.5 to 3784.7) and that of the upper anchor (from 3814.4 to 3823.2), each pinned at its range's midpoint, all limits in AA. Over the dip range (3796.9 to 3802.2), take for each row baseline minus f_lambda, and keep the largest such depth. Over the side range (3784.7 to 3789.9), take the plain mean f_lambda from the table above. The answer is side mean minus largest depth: 4.8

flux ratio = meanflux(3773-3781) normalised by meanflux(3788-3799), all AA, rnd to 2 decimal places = 1.22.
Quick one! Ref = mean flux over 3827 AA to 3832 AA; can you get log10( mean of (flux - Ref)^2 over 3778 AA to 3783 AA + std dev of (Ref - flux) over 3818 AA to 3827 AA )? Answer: 1.04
